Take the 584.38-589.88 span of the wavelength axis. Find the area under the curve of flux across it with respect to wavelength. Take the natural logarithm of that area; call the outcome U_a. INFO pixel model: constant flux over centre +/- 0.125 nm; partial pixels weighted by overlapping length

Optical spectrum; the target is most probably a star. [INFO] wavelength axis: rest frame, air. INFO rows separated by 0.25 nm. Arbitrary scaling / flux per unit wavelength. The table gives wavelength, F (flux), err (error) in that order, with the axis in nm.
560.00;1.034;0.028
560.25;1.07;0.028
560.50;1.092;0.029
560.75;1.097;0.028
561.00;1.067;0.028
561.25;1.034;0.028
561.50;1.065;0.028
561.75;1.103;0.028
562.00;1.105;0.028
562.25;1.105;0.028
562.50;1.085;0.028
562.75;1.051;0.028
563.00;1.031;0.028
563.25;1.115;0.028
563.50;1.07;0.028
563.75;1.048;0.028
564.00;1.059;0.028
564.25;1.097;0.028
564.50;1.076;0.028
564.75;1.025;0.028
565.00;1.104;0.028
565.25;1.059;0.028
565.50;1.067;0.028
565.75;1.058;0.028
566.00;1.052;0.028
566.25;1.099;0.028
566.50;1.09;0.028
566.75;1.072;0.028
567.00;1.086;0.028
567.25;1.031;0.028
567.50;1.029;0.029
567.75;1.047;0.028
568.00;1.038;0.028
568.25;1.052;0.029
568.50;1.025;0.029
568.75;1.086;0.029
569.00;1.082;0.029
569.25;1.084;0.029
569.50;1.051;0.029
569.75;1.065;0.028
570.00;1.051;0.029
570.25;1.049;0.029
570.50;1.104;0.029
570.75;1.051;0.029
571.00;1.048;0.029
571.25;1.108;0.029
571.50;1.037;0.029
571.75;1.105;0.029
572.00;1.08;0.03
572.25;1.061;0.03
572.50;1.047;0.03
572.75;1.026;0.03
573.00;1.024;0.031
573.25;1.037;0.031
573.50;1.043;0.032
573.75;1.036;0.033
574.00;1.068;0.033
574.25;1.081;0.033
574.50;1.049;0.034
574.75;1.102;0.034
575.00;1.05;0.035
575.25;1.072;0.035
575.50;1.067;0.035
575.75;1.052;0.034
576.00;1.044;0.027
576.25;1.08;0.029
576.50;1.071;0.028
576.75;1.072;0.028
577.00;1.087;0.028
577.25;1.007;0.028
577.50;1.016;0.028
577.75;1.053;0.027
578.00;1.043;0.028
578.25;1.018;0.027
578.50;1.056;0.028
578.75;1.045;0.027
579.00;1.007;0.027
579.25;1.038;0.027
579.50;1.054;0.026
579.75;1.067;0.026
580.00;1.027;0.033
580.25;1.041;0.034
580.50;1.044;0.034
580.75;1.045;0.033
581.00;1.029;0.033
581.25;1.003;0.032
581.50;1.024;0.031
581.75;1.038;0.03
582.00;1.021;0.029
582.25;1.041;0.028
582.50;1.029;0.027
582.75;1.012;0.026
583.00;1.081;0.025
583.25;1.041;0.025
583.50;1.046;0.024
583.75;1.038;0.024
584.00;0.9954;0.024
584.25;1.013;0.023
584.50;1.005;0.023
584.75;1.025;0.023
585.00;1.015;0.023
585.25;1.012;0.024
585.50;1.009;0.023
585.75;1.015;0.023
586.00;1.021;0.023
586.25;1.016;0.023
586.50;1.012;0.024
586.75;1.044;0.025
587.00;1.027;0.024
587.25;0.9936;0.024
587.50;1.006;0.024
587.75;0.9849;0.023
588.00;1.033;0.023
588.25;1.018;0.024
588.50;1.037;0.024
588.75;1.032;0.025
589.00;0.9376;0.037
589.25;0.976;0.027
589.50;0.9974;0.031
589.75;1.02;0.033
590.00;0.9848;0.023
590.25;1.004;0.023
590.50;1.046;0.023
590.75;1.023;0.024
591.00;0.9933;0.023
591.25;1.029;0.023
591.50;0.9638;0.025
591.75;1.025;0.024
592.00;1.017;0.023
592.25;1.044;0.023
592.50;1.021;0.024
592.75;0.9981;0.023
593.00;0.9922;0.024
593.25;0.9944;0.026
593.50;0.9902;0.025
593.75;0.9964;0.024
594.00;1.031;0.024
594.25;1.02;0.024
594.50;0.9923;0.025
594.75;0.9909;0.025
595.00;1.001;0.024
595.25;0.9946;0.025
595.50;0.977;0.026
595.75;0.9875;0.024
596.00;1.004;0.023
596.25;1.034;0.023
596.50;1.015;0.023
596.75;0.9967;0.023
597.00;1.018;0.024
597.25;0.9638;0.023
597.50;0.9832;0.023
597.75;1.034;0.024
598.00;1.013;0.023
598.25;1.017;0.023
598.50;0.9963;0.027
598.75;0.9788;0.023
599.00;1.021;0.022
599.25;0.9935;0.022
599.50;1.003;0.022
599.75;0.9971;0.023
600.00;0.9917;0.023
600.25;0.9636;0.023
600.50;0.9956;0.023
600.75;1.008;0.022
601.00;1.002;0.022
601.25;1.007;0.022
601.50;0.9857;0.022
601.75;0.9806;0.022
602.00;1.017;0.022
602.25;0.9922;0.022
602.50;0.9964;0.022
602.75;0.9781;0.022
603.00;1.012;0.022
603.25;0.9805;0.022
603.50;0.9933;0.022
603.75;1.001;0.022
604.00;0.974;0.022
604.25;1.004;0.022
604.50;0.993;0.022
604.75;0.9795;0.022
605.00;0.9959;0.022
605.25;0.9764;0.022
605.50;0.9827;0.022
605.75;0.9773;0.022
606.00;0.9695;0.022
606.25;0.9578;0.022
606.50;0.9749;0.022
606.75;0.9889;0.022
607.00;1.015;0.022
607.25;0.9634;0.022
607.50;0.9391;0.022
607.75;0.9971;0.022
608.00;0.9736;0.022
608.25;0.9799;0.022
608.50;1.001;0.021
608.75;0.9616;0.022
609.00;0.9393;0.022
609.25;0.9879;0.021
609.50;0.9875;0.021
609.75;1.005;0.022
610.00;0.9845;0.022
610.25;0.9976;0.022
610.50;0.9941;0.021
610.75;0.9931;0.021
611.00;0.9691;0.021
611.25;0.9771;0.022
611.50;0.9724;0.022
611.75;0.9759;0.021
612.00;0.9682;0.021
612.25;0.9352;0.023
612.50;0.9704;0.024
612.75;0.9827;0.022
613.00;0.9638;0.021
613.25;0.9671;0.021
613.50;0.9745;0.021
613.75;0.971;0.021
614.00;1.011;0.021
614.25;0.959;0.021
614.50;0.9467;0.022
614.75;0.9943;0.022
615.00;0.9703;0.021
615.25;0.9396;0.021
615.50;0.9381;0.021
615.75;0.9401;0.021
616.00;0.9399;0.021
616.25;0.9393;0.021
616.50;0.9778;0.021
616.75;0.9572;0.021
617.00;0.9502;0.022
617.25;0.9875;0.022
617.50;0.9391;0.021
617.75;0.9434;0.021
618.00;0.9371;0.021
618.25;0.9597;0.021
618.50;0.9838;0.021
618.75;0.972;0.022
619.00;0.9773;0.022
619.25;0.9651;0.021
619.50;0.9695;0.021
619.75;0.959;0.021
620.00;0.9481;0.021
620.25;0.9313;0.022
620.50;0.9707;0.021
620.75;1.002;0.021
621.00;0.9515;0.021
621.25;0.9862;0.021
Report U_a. 1.72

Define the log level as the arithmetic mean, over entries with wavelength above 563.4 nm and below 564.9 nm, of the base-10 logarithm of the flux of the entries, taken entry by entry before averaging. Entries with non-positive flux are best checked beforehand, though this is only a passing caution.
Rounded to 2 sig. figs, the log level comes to 0.026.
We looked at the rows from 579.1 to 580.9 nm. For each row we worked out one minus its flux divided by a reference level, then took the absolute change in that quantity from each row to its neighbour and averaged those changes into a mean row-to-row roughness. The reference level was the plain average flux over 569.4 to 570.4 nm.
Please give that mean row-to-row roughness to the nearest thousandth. 0.014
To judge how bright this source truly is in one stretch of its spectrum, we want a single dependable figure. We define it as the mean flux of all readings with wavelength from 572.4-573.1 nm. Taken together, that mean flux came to 1.03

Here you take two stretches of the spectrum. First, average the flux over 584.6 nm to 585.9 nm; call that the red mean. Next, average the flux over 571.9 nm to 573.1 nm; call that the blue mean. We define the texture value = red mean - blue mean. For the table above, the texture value -0.032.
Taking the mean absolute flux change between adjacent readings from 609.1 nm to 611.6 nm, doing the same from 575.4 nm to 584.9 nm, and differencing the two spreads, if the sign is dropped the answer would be 0.011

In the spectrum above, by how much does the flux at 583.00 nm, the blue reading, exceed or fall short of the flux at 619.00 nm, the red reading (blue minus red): 0.104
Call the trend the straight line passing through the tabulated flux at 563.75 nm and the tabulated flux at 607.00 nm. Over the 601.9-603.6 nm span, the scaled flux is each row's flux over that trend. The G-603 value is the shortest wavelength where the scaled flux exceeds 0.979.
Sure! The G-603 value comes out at 602.00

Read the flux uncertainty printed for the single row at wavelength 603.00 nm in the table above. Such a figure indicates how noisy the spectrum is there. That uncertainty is 0.022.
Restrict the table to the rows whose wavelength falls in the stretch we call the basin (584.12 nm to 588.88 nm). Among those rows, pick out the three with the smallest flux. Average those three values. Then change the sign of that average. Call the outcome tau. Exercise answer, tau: -0.99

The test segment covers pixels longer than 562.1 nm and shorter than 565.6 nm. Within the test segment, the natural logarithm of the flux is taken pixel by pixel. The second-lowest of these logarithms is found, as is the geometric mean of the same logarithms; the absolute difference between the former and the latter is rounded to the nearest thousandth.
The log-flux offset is 0.032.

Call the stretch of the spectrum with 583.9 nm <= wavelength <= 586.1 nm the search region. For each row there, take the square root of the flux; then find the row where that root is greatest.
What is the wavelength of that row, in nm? 584.75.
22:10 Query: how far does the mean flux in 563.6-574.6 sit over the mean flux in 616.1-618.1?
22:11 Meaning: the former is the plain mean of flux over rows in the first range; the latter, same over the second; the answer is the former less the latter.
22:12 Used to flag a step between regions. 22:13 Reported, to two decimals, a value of 0.11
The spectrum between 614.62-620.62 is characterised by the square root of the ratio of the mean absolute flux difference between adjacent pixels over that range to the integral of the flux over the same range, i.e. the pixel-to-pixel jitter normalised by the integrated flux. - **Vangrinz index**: 0.054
